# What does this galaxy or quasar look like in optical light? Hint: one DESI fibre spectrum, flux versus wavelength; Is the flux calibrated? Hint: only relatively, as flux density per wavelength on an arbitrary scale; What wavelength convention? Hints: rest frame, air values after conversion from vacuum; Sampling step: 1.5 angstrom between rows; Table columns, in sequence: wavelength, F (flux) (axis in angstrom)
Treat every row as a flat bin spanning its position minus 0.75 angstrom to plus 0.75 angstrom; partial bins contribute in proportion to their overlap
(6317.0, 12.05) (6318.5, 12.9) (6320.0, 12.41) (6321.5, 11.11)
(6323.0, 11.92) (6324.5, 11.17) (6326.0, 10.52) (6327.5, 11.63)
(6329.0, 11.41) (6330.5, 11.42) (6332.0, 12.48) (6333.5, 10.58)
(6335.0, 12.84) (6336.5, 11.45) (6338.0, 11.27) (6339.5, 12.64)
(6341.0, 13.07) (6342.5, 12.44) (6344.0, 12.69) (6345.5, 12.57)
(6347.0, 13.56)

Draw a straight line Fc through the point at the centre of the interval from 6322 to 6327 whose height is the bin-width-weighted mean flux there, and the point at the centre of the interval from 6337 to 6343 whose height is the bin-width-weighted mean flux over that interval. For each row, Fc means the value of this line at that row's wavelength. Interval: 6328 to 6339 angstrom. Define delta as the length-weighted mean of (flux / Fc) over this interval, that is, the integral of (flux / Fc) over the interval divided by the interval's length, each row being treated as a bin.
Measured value 0.98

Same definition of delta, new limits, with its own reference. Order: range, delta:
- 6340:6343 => 1.03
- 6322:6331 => 1.00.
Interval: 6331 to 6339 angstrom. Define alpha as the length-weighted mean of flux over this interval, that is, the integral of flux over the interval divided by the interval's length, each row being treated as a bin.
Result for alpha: 11.7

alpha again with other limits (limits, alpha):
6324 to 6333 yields 11.4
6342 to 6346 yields 12.6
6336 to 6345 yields 12.3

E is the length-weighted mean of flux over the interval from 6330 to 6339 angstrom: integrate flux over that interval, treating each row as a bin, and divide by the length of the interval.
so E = 11.7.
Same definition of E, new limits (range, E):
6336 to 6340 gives 11.8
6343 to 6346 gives 12.6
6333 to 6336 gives 11.8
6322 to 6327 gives 11.2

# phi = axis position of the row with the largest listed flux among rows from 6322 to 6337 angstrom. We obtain 6335.0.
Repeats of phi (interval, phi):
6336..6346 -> 6341.0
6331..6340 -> 6335.0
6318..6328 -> 6318.5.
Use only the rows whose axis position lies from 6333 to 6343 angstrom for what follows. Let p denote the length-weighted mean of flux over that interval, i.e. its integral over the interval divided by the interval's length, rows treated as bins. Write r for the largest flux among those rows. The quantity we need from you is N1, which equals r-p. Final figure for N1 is 1.0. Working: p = 12.1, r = 13.07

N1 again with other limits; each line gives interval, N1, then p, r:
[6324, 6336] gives 1.3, 11.5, 12.84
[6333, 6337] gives 1.1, 11.7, 12.84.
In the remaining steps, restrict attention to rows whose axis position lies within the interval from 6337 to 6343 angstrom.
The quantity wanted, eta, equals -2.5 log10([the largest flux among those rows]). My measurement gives -2.791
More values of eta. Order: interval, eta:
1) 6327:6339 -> -2.771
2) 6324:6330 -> -2.664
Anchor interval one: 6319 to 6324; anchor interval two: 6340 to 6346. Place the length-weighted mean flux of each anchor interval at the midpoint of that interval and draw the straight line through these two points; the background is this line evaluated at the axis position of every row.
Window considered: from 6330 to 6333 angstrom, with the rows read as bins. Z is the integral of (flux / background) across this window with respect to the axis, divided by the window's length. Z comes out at 0.97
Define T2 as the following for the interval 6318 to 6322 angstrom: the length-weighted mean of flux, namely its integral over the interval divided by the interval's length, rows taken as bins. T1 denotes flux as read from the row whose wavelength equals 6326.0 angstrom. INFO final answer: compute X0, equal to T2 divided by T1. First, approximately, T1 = 10.52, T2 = 12.2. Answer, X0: 1.16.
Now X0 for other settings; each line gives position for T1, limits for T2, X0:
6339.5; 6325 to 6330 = 0.89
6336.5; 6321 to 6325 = 1.00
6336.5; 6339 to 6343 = 1.11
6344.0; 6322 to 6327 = 0.88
